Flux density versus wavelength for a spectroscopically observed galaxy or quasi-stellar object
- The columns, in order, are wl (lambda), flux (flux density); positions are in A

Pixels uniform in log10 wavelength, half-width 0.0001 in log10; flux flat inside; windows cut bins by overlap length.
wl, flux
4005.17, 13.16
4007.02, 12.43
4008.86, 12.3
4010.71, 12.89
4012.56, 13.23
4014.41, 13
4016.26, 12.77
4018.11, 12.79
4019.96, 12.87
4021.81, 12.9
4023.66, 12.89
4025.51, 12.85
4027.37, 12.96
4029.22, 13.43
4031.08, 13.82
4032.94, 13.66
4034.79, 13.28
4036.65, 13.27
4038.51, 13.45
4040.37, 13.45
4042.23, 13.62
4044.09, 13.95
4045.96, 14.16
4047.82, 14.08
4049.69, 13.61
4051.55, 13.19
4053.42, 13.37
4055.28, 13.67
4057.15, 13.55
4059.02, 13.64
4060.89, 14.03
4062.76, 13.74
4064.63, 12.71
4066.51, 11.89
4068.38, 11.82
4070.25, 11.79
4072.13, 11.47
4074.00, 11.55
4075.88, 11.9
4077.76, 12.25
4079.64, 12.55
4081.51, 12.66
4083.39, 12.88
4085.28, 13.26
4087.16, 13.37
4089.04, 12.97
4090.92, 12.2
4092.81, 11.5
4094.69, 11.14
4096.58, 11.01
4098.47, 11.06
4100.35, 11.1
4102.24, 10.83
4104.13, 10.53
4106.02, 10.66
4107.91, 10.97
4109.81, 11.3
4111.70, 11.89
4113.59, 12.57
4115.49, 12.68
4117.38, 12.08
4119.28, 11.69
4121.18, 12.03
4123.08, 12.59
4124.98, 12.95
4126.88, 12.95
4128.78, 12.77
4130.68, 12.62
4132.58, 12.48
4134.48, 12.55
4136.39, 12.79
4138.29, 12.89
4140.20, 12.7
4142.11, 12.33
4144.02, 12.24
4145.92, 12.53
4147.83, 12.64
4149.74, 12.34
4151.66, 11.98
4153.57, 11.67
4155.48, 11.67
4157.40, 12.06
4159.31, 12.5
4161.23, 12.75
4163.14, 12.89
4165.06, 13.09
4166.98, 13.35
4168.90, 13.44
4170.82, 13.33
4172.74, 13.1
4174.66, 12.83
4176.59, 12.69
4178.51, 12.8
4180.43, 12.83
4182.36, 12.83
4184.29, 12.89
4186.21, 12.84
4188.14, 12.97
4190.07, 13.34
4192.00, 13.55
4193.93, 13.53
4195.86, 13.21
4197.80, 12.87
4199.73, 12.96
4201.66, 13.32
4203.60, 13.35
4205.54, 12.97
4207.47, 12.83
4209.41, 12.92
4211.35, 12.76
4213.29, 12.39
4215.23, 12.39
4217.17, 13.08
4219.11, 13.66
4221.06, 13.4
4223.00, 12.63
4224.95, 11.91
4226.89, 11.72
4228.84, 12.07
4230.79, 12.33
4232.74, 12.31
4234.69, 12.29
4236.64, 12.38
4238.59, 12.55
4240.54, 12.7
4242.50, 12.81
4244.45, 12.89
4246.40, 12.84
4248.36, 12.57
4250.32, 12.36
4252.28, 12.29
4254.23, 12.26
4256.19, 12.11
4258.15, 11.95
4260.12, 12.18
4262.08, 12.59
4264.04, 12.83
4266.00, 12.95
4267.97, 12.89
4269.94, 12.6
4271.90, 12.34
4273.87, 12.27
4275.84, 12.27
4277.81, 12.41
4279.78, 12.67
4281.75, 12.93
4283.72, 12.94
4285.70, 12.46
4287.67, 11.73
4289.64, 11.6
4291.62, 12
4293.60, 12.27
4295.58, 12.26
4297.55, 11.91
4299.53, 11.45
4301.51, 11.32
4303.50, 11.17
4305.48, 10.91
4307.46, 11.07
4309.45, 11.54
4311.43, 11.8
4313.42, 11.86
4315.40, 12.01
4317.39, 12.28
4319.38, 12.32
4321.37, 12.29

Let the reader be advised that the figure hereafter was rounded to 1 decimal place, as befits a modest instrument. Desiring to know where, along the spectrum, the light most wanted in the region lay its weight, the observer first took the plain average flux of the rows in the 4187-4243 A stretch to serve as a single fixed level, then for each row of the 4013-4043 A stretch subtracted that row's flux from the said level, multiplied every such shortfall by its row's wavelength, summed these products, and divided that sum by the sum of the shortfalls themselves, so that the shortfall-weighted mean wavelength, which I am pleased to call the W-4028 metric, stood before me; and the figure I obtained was 4034.1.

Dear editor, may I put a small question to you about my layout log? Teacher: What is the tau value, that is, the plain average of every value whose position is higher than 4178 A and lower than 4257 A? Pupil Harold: 12.7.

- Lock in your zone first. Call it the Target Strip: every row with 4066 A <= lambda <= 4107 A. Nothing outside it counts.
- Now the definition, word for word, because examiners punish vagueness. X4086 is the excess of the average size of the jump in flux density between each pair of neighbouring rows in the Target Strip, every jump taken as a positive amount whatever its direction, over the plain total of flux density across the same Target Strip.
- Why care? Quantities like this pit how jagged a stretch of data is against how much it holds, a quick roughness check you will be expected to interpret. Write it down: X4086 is -260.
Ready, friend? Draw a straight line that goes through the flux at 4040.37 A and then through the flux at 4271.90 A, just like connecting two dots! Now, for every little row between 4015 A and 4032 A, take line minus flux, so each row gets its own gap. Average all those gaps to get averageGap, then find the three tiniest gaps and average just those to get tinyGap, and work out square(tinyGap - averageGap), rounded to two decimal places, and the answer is 0.16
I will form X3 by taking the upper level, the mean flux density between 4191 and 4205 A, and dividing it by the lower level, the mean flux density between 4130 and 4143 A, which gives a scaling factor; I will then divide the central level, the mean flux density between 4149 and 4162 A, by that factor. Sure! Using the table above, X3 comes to 11.6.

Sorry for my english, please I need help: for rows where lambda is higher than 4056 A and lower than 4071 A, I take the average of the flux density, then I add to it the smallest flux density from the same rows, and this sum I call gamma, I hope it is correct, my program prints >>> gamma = 24.7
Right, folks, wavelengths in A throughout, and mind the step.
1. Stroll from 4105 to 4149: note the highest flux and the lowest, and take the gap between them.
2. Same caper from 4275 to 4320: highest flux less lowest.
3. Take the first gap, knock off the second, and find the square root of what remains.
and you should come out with 0.51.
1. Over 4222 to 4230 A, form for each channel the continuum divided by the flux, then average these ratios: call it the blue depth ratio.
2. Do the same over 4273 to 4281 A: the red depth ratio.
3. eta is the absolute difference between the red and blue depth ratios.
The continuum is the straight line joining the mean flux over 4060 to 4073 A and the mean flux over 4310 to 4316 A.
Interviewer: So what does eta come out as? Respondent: 0.037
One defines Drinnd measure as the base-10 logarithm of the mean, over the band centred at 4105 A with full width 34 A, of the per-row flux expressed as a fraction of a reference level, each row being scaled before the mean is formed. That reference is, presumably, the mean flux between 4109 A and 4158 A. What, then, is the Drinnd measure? -0.028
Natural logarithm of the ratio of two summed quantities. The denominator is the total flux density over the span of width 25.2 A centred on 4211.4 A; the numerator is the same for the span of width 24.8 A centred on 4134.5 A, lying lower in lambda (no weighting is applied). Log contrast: -0.03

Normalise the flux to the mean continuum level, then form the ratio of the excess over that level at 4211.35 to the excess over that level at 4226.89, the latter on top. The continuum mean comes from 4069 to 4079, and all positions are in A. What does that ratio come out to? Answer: -0.1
